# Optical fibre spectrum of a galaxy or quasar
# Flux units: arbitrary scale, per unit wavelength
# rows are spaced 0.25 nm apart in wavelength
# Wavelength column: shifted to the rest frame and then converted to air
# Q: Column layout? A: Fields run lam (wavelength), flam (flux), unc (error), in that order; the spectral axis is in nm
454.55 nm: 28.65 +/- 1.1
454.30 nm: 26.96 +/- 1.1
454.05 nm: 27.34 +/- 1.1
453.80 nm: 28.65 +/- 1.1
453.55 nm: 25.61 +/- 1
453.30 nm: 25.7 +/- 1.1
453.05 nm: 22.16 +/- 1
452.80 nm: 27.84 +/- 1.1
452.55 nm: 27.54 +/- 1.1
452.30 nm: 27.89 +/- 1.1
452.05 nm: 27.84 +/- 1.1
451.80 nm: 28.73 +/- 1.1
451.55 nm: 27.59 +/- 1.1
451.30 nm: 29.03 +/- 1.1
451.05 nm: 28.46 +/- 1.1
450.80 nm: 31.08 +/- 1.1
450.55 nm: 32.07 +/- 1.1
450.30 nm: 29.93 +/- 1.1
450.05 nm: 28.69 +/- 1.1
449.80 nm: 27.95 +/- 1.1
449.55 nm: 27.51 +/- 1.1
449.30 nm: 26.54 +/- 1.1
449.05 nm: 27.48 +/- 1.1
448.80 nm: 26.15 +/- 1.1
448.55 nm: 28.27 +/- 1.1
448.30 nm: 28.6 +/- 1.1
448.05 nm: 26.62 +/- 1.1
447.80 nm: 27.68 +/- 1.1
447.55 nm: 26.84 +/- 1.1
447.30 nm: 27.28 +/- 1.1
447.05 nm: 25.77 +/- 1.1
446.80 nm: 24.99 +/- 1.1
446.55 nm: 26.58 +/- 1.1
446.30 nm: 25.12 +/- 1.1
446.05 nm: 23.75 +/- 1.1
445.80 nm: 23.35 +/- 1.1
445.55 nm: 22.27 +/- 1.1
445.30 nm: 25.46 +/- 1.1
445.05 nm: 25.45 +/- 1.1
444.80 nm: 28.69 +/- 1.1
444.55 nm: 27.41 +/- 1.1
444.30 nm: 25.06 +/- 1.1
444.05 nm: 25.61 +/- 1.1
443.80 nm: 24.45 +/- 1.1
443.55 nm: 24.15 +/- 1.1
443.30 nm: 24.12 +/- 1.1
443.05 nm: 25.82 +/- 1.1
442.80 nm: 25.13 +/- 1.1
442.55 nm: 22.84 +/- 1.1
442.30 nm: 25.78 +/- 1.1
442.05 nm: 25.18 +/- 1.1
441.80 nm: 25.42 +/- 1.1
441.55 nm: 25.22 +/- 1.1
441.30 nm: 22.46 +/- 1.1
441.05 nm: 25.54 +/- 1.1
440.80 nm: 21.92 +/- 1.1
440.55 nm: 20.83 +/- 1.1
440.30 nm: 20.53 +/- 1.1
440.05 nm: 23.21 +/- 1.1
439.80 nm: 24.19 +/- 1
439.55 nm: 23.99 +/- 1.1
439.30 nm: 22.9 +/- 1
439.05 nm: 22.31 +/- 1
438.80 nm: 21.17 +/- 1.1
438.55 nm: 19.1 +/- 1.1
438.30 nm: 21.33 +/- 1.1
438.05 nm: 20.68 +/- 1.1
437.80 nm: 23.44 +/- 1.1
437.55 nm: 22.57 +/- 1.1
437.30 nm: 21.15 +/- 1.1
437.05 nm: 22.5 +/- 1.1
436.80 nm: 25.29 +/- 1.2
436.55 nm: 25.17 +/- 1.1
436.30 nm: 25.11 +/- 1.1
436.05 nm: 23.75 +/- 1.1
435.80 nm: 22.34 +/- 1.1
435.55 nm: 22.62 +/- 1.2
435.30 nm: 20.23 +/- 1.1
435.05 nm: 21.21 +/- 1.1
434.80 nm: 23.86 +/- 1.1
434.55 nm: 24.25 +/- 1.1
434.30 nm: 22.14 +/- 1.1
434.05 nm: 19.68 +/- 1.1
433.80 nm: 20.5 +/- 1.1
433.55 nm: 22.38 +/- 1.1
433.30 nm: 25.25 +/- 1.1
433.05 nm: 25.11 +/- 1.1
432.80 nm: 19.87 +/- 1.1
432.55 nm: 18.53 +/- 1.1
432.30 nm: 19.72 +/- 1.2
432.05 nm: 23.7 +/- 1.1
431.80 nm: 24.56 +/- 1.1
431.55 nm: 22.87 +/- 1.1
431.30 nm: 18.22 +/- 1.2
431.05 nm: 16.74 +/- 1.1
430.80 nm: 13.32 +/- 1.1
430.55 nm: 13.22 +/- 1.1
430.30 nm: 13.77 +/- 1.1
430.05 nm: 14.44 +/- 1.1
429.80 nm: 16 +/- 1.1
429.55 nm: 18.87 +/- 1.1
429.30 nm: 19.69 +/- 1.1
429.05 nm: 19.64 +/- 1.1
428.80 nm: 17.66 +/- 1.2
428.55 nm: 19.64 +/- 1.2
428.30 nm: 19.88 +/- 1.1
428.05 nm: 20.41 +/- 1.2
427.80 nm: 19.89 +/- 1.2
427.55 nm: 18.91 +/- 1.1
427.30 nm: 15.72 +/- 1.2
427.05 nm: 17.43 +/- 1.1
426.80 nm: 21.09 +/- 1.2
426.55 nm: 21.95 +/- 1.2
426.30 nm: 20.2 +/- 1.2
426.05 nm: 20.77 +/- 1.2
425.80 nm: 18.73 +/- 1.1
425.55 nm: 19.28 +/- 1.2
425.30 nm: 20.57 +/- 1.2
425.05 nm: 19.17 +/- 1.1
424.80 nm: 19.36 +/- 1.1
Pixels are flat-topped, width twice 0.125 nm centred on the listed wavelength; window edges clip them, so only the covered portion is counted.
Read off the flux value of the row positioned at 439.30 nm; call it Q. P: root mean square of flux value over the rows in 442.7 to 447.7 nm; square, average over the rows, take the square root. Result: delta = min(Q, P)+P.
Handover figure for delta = 48.3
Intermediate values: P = 25.4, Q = 22.9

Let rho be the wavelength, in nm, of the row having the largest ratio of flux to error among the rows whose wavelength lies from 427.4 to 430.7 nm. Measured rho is 428.30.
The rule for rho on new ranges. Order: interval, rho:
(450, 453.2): 450.55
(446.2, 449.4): 448.30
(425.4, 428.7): 426.55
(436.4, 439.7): 439.30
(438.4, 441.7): 439.80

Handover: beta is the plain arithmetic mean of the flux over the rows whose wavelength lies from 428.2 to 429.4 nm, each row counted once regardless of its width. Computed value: 19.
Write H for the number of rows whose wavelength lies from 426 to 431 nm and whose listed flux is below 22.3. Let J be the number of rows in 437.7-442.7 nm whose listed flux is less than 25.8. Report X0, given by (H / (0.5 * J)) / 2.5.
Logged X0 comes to 0.80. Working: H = 20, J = 20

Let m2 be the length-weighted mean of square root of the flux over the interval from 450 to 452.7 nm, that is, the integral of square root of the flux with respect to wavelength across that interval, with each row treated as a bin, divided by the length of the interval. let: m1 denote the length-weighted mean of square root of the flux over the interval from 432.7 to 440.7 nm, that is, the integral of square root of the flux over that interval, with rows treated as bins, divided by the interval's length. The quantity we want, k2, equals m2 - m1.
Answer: 0.6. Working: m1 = 4.7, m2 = 5.4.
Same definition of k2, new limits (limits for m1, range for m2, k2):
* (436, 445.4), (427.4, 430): -0.5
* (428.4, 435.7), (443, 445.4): 0.6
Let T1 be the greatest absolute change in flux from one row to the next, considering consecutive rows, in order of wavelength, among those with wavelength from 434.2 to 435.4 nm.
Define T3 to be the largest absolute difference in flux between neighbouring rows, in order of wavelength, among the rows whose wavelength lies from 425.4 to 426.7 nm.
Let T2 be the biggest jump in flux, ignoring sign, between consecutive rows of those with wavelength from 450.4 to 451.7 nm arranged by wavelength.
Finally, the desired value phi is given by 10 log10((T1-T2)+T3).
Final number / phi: 3.2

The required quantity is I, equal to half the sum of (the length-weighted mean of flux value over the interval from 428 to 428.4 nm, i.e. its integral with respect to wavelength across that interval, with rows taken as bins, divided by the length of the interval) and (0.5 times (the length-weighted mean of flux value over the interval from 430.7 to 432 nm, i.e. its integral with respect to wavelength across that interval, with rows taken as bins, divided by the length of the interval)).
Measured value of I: 14.94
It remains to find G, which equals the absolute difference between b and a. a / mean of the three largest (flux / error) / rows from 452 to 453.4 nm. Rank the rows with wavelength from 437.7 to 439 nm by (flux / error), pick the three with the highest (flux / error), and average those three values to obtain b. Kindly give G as 5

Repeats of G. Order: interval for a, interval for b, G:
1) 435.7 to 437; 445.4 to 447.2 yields 1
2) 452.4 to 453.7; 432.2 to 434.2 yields 3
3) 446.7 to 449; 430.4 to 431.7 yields 9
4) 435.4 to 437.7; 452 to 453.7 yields 3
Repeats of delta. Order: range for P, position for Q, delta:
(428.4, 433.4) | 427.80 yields 38.8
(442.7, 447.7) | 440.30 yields 45.9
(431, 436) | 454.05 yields 43.6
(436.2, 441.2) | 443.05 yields 45.4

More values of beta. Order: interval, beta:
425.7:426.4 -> 20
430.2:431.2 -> 14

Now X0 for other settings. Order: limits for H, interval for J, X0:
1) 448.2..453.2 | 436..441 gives 0.04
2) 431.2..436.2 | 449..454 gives 2.40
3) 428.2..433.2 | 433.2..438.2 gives 0.64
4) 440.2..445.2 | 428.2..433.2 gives 0.12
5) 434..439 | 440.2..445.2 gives 0.42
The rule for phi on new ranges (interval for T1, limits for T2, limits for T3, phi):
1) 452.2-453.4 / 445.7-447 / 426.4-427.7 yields 8.9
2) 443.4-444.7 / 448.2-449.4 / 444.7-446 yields 5.4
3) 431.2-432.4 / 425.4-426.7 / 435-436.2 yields 7.0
